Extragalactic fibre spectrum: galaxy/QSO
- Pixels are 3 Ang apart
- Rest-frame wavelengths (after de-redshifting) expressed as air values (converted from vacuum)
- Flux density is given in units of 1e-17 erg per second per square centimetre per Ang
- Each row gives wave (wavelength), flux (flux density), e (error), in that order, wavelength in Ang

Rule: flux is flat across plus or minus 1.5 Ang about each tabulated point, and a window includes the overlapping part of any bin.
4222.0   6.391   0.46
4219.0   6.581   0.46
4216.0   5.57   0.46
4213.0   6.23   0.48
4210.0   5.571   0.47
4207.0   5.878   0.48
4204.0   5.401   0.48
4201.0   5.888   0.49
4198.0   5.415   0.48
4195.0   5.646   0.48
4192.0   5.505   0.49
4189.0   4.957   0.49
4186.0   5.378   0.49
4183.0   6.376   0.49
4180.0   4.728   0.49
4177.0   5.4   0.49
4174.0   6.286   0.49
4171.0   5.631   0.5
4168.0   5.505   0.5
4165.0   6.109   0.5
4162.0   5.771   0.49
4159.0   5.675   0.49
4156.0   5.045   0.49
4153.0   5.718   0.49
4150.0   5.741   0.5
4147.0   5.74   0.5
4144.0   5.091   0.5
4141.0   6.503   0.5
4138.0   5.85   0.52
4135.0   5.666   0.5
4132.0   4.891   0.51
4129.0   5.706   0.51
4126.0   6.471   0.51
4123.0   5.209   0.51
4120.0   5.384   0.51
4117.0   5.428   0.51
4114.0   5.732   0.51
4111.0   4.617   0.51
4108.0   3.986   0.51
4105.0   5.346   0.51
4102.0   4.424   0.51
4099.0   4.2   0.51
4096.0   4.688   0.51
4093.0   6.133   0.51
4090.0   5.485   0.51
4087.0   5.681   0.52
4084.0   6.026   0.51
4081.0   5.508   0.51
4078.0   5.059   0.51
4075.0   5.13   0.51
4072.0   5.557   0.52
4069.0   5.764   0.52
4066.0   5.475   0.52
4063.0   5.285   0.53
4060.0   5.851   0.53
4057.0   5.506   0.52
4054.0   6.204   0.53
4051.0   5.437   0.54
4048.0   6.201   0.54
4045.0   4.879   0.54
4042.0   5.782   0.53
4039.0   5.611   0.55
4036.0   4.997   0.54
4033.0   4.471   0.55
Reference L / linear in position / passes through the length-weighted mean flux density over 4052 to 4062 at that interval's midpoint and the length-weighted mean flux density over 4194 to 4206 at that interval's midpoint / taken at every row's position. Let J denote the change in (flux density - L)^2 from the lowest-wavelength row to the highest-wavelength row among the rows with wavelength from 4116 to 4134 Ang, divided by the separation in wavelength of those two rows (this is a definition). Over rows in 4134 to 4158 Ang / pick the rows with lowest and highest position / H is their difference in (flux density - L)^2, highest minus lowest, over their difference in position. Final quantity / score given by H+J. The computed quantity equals 0.06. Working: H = 0.018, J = 0.04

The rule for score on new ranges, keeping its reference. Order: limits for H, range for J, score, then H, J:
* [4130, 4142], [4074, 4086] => -0.04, 0.003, -0.04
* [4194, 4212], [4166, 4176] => 0.07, 0.000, 0.07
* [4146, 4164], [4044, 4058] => -0.07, 0.001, -0.07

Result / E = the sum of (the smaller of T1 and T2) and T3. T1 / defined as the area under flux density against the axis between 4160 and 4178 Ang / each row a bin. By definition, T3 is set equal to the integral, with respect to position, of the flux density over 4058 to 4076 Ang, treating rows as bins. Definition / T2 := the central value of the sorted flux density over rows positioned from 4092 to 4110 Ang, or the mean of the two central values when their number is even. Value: 104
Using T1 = 104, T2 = 4.56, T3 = 99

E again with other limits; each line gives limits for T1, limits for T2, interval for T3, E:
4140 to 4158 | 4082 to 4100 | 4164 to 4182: 107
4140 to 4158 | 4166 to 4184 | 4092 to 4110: 91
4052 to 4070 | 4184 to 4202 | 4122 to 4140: 107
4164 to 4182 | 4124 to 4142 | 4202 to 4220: 111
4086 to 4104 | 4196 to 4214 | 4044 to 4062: 108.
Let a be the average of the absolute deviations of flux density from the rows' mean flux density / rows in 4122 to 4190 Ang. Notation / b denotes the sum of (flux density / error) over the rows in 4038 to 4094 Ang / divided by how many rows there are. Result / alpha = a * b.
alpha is 4.1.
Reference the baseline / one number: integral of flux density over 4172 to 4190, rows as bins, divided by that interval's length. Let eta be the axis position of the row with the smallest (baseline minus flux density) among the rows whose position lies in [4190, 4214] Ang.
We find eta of 4213.0 Ang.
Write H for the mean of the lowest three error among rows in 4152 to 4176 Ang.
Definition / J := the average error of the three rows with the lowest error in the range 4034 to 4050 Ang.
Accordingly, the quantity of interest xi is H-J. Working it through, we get -0.047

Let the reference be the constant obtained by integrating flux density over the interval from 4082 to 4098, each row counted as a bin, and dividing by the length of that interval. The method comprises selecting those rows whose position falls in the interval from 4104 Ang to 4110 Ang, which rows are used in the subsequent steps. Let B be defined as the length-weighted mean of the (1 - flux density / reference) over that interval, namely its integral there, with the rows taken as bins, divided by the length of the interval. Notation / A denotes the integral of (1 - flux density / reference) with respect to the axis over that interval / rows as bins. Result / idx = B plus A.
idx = 1.20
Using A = 1.03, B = 0.17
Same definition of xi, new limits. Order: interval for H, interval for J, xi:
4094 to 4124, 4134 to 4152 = 0.010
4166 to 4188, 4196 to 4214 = 0.013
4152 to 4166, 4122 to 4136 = -0.017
